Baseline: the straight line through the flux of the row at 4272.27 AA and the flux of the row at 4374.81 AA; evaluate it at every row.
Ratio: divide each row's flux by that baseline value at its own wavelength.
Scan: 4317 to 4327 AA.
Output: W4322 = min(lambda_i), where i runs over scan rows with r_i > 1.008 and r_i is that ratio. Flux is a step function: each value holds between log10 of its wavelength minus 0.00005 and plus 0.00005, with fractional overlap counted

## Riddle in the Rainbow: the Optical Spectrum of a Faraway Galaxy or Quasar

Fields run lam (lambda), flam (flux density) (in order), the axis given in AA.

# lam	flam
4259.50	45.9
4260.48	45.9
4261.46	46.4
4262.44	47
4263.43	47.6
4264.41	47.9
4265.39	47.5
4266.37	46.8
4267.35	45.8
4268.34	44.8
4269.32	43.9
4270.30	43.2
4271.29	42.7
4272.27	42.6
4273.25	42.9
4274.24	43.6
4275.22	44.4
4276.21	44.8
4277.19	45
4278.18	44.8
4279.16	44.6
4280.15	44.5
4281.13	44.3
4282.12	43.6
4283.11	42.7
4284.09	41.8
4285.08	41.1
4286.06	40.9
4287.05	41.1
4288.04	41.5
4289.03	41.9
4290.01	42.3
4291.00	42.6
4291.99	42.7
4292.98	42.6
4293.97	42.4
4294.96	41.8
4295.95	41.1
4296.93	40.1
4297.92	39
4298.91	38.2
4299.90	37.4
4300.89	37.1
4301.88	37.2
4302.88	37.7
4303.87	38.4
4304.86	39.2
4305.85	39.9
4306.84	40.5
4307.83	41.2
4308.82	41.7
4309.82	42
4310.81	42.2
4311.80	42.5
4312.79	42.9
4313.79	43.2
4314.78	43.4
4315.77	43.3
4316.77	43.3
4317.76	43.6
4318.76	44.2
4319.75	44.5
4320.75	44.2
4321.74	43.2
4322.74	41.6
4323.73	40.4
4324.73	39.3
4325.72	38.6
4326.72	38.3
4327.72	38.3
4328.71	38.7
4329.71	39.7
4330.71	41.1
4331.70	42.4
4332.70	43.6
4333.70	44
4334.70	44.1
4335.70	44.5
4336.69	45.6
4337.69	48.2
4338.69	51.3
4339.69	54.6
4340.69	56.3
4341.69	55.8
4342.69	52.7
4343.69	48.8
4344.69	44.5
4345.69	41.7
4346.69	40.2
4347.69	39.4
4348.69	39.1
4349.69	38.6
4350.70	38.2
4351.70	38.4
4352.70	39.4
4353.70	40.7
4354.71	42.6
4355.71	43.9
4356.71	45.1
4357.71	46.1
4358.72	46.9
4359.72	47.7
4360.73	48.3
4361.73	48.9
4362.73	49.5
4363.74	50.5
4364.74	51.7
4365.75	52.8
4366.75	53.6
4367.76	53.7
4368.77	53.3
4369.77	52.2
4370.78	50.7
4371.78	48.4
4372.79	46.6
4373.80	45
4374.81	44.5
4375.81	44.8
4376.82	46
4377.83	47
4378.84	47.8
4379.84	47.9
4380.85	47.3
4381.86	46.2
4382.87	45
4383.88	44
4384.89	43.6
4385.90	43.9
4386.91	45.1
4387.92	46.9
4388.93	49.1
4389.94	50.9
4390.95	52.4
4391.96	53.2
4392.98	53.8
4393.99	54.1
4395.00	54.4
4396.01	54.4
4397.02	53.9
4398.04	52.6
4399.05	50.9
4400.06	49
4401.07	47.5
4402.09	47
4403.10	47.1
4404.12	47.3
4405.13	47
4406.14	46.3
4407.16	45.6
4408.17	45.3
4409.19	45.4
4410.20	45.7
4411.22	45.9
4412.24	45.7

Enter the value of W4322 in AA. 4318.76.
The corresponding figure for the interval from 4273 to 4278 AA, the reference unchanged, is 4274.24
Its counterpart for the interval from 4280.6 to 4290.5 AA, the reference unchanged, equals 4281.13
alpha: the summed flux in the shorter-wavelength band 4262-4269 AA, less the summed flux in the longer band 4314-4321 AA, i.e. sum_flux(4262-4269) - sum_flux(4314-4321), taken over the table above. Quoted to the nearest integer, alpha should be 21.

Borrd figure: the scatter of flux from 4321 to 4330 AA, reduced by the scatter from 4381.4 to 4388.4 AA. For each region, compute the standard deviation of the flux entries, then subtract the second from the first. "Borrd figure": 0.4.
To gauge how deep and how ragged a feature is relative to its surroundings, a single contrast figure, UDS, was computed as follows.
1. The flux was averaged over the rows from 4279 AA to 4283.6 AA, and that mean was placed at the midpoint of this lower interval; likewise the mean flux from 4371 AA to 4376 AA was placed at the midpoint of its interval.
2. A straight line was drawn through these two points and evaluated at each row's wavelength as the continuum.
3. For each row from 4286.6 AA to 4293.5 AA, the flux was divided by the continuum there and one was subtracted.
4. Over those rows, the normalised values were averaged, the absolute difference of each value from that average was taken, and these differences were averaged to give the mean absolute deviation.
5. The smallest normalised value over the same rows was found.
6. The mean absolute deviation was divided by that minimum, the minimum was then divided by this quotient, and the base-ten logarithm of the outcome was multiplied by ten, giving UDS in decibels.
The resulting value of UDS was -4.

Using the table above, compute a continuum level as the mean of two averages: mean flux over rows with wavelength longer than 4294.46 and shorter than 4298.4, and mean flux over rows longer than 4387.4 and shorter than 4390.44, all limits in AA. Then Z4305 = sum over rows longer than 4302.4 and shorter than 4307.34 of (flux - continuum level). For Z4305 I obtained -28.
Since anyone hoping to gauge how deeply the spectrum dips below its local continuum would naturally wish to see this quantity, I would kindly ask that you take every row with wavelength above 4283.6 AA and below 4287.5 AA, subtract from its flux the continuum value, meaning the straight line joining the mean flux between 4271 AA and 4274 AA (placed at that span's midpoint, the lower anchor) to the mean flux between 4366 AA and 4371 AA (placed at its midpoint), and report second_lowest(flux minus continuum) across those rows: -3.2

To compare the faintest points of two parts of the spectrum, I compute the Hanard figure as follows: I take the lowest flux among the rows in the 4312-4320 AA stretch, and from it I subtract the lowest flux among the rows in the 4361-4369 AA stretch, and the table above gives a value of -6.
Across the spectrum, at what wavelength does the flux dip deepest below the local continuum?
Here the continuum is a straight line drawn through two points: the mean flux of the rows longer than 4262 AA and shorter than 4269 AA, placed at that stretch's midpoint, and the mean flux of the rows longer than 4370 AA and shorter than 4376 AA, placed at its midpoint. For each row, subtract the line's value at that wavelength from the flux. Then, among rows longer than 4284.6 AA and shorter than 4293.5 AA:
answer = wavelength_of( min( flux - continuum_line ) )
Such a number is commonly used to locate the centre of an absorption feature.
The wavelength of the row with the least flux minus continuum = 4286.06 AA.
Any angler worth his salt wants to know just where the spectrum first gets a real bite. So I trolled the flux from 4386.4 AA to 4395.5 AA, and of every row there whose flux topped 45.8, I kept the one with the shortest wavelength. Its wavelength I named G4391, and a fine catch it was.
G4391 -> 4387.92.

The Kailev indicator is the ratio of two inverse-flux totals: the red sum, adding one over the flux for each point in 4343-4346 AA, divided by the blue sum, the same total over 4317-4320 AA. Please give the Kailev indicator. 0.98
